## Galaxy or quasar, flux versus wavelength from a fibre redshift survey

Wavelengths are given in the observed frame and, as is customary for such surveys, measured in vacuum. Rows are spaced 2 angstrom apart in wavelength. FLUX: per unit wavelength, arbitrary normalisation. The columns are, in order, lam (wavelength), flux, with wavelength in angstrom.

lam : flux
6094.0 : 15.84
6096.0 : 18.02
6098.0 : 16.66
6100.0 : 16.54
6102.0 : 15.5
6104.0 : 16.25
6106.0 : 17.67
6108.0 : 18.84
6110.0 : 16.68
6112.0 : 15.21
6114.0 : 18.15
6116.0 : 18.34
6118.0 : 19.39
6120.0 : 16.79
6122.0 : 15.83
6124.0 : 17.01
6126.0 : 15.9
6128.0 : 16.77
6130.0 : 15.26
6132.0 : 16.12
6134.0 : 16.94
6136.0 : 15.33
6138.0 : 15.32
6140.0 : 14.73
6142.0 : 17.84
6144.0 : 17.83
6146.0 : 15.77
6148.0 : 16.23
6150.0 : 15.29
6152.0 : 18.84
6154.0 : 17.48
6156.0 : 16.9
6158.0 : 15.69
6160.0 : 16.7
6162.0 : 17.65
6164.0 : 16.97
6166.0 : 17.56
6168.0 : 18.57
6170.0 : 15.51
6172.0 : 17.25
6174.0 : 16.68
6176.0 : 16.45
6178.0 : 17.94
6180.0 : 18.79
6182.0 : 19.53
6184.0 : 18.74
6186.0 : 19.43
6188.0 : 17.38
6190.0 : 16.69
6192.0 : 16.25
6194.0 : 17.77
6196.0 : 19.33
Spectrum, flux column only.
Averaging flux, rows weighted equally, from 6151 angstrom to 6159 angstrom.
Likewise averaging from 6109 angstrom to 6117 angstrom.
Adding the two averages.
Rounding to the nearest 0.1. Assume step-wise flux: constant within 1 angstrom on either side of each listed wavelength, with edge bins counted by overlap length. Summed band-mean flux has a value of 34.3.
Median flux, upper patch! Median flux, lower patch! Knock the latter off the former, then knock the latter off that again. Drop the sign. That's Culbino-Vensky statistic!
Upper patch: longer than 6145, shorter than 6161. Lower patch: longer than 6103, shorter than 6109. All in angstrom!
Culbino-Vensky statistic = 18.9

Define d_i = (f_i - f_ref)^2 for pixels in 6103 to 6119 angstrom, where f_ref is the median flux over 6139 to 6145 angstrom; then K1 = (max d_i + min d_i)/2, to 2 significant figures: 3.4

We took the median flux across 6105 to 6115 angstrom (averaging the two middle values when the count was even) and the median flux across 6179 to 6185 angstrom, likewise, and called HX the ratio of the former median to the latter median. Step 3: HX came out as 0.94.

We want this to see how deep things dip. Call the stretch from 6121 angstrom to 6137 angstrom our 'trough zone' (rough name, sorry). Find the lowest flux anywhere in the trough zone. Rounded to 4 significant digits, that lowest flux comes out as 15.26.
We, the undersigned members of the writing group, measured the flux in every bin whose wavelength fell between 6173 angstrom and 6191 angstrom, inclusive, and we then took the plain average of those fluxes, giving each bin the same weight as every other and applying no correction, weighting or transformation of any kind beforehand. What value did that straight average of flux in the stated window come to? 18.0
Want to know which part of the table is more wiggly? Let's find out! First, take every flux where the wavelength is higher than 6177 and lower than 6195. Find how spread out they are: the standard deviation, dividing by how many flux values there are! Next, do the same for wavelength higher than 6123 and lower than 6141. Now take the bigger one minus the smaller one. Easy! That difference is 0.31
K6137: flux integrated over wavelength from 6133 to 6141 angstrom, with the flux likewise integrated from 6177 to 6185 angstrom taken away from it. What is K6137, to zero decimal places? -25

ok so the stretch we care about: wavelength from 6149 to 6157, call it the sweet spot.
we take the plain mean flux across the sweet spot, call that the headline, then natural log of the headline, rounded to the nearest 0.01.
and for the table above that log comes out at 2.84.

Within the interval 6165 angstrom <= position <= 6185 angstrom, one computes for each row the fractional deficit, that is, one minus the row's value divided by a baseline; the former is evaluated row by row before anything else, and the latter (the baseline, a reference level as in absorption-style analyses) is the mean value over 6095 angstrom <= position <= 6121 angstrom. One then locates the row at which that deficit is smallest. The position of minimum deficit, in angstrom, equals 6182.0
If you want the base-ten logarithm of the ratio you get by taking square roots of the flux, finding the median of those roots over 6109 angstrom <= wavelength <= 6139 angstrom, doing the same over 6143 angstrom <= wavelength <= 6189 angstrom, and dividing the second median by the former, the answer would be 0.009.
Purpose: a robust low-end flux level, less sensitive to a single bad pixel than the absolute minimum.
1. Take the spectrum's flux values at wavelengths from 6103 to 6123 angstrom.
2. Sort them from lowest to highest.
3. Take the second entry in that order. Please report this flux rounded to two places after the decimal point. 15.83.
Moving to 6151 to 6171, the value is 15.69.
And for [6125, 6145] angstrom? 15.26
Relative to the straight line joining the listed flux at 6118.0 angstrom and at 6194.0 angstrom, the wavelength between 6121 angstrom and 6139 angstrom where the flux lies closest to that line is 6134.0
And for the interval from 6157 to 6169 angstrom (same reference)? 6168.0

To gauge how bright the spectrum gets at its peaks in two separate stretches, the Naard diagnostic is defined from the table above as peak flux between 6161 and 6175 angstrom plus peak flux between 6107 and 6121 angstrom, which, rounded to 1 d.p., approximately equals 38.0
